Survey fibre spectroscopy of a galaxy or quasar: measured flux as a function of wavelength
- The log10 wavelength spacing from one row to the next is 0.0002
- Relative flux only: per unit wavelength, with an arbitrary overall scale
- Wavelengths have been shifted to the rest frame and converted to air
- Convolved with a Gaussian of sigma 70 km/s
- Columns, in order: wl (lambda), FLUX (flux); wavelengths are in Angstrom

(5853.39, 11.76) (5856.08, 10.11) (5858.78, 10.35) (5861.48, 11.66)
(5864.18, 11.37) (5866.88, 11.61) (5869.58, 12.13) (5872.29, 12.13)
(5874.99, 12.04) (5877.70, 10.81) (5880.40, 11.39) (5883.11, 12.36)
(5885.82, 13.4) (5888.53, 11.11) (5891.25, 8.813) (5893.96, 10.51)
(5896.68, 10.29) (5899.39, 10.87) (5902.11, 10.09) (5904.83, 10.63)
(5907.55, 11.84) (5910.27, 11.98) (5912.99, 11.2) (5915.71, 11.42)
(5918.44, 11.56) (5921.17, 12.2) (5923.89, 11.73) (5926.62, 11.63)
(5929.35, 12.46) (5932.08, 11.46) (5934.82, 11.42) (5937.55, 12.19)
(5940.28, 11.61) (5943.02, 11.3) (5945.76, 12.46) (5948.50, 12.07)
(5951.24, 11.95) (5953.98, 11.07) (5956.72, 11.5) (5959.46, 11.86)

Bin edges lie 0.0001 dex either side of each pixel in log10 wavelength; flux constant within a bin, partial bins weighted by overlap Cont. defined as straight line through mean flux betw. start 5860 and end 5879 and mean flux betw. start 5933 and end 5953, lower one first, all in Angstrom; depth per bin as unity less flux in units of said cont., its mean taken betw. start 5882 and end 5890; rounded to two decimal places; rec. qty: -0.05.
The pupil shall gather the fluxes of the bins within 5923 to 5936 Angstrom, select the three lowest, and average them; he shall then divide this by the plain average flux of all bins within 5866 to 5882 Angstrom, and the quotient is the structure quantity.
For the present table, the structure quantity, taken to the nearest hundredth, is 0.98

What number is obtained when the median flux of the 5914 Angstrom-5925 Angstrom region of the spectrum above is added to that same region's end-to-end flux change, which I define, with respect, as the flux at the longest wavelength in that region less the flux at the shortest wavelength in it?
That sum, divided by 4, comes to 2.99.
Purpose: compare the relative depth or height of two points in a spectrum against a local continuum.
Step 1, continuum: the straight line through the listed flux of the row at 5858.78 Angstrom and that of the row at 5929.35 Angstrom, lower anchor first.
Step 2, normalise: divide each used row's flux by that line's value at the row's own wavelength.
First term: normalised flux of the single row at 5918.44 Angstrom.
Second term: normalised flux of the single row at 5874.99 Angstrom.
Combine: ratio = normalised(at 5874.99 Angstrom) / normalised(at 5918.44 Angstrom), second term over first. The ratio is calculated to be 1.17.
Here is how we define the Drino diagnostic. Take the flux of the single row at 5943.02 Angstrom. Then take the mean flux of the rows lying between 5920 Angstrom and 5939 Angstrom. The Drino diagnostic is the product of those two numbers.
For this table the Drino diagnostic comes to 134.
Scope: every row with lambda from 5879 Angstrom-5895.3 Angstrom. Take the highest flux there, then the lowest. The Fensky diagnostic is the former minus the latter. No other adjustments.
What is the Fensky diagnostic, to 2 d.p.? 4.59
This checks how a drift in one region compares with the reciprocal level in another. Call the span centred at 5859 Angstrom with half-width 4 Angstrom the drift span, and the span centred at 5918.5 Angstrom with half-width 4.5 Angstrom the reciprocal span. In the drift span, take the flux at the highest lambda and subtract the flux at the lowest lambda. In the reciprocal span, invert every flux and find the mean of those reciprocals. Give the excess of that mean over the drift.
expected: -1.46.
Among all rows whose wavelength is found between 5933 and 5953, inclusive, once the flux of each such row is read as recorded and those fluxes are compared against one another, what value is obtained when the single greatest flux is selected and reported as 12.46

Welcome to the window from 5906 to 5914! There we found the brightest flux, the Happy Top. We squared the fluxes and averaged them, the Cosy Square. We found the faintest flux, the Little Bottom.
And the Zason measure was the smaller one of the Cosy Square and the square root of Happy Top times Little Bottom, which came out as 11.58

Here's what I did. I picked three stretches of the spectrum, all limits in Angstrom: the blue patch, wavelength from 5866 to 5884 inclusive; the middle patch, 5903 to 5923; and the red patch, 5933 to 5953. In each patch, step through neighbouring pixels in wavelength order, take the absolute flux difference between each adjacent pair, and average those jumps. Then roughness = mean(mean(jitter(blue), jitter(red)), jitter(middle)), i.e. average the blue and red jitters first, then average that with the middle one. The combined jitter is 0.54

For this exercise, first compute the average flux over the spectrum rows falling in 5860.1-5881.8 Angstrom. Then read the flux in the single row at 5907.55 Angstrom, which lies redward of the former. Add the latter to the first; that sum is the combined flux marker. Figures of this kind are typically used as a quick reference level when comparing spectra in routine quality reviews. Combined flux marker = 23.5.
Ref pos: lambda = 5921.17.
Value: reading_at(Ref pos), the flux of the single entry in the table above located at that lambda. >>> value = 12.2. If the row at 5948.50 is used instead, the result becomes 12.07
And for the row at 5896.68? 10.29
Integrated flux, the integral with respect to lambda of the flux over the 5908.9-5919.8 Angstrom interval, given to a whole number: 126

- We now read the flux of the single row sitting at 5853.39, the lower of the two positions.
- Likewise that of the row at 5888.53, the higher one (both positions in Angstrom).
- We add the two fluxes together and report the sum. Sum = 22.9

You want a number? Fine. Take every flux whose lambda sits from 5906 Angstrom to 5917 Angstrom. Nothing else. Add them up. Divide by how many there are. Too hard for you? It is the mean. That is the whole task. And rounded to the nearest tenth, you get 11.6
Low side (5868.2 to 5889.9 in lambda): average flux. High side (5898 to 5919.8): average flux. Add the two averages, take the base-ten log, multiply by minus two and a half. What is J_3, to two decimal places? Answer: -3.41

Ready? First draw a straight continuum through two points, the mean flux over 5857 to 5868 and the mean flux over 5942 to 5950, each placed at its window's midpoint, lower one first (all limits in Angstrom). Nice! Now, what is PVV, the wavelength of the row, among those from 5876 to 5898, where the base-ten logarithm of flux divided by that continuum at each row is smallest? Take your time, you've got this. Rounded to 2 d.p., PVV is 5891.25 Angstrom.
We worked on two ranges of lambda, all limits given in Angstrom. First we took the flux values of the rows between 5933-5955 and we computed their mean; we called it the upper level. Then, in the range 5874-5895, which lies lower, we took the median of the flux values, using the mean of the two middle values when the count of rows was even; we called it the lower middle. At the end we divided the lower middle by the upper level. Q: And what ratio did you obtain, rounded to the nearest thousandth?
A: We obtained 0.957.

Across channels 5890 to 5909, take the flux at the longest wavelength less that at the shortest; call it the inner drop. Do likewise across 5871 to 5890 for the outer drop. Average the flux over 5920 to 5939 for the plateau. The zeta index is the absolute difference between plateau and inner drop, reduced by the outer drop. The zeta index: 9.9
